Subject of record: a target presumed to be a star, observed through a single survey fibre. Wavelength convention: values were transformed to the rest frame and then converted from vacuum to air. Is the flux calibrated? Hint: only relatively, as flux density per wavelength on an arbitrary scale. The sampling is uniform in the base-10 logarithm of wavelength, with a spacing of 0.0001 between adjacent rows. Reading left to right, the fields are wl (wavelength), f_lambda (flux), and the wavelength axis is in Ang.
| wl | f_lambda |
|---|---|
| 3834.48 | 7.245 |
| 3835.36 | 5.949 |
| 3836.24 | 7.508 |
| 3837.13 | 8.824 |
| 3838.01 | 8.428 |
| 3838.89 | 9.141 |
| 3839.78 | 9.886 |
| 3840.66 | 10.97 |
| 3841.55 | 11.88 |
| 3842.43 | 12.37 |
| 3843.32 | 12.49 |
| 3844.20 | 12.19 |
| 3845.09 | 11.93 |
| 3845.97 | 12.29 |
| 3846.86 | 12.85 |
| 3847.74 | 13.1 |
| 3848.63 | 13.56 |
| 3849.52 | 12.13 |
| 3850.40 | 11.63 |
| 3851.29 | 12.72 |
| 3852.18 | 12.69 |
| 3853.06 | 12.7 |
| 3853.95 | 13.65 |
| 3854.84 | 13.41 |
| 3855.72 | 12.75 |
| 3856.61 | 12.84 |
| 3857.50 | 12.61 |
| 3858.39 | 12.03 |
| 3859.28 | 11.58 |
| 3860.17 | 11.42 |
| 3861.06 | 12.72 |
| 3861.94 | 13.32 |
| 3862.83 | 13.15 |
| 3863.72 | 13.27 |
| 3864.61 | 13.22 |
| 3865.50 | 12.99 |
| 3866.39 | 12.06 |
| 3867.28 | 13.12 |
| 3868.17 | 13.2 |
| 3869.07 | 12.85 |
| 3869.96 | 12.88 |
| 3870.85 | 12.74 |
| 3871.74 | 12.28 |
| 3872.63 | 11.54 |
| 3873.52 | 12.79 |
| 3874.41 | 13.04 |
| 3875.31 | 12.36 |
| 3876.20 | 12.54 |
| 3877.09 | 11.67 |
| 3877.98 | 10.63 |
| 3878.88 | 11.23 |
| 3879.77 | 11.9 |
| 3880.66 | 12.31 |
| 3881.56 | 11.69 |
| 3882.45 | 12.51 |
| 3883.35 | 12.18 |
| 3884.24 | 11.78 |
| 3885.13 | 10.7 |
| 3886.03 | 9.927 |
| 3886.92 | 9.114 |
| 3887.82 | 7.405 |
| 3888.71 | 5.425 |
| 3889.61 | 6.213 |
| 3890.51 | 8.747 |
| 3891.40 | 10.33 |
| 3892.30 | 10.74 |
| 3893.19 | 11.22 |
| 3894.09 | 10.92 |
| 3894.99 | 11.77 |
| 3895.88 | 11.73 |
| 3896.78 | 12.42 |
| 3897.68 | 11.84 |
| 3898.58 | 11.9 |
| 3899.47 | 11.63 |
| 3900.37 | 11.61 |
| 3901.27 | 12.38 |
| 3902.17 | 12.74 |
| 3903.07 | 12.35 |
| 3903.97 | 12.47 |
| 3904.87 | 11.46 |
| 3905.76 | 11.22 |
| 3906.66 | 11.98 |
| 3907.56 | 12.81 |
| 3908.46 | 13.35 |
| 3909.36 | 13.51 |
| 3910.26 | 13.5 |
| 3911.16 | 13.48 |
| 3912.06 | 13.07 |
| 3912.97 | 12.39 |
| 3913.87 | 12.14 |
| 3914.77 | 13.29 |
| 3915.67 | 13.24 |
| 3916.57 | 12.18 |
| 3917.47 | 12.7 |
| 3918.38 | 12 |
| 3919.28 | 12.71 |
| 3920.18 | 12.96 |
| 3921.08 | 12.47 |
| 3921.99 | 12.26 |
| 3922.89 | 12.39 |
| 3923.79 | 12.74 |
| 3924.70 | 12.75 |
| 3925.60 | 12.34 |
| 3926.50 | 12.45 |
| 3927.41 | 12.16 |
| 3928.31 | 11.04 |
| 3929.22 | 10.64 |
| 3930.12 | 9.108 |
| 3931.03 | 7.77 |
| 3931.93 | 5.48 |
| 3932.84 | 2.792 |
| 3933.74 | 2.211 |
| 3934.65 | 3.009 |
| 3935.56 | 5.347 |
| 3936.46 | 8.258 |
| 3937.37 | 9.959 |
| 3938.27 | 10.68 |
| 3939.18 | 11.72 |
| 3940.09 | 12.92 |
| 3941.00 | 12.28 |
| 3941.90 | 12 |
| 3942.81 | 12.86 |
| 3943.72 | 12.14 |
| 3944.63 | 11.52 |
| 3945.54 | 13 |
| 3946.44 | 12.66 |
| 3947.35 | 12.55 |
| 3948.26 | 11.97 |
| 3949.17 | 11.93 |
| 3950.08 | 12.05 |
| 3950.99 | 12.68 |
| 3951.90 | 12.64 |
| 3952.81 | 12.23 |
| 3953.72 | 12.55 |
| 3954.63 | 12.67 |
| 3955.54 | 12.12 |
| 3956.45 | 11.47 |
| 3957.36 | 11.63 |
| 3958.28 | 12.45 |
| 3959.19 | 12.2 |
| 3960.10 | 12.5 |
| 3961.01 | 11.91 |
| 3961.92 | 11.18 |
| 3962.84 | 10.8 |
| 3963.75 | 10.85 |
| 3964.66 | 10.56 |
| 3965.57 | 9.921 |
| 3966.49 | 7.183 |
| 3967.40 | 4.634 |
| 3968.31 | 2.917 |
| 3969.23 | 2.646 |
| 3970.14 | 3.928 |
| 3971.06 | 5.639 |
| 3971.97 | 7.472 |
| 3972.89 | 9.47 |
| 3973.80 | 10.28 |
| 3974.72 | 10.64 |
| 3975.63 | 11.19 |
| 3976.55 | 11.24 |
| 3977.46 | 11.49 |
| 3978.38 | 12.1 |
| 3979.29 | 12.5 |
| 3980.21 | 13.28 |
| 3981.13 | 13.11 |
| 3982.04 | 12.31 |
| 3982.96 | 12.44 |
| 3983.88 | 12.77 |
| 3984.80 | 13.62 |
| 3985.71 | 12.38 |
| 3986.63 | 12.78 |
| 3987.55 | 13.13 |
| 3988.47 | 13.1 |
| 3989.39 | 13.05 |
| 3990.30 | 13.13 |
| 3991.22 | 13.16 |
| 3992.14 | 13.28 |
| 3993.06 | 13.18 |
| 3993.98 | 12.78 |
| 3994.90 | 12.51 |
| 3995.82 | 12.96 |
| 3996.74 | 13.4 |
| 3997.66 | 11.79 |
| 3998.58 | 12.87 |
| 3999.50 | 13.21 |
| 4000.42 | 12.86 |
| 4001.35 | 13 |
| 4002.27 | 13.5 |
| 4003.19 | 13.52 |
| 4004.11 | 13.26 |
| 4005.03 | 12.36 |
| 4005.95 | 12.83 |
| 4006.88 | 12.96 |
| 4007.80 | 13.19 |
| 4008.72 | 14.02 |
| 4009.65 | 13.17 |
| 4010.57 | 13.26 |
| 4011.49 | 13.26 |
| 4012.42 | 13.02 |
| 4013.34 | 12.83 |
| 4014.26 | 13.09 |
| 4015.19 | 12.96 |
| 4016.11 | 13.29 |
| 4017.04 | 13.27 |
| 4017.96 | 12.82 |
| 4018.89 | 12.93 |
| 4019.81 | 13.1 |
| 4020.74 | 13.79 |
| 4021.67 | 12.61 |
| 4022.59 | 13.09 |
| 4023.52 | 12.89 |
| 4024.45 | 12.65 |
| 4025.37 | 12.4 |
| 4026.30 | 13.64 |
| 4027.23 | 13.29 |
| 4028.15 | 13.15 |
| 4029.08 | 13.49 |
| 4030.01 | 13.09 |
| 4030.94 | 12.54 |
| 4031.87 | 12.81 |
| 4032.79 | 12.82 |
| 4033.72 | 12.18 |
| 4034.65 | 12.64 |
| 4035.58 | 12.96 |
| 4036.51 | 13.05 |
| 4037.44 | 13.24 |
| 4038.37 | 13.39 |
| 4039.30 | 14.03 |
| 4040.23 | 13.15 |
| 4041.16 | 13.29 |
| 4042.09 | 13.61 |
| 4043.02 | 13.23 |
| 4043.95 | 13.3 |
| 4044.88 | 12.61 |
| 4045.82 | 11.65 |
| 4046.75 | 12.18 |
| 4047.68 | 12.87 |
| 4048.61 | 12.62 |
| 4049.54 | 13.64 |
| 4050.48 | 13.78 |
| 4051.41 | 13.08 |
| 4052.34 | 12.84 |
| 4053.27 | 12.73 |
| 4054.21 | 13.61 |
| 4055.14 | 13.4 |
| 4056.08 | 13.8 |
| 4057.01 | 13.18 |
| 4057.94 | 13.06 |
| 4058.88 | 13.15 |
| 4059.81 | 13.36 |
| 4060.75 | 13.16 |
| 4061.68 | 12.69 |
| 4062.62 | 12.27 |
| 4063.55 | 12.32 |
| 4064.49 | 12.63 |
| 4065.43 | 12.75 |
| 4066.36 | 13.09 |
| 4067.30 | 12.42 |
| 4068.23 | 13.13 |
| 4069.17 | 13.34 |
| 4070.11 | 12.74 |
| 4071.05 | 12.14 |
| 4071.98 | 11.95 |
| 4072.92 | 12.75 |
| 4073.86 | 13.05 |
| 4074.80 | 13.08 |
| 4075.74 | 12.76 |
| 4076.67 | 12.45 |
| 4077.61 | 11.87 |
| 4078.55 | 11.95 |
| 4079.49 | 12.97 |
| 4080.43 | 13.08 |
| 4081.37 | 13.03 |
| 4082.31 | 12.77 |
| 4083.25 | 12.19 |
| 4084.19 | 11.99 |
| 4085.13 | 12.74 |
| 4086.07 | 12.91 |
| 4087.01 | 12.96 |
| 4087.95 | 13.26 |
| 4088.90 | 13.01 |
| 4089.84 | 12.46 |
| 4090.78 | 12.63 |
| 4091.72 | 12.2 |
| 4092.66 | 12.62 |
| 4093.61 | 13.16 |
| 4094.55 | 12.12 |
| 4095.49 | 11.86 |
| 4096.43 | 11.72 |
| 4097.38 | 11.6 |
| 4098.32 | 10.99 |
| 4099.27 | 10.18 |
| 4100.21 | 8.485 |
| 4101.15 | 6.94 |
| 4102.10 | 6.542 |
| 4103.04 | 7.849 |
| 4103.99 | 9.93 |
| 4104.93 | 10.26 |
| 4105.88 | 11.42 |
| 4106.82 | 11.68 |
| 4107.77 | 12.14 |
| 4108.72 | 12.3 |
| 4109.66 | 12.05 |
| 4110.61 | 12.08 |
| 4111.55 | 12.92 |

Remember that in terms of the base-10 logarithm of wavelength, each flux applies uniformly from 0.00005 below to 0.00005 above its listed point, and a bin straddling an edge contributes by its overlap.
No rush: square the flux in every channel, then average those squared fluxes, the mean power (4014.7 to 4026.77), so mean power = 170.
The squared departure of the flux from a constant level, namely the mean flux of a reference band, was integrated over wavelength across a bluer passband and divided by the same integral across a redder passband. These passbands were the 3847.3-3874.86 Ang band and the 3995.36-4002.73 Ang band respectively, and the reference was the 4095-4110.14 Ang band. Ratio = 3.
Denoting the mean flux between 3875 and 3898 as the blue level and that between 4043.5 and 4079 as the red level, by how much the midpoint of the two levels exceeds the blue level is 1.0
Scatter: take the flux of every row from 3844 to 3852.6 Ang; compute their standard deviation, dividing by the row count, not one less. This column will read 0.55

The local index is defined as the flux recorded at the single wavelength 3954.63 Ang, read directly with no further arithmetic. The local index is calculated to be 12.67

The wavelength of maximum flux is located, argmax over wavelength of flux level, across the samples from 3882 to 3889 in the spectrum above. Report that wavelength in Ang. 3882.45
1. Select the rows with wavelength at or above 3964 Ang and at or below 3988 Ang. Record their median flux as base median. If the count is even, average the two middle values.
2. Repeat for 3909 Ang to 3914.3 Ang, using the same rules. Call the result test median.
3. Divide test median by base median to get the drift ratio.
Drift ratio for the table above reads 1.18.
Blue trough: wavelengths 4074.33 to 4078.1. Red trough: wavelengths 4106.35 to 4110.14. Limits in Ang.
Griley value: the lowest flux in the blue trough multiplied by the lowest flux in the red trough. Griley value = 139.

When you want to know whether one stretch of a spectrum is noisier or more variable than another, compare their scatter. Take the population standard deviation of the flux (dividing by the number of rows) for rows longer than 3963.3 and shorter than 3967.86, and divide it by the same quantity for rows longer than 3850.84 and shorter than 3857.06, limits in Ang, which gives 6.52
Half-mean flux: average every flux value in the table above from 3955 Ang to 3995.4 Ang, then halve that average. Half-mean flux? 5.47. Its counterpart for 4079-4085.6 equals 6.34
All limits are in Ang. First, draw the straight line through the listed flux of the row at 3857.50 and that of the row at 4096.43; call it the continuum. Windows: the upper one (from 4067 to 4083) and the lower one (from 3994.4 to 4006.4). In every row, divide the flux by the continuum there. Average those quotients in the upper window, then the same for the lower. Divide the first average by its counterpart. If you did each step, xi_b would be 1.00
